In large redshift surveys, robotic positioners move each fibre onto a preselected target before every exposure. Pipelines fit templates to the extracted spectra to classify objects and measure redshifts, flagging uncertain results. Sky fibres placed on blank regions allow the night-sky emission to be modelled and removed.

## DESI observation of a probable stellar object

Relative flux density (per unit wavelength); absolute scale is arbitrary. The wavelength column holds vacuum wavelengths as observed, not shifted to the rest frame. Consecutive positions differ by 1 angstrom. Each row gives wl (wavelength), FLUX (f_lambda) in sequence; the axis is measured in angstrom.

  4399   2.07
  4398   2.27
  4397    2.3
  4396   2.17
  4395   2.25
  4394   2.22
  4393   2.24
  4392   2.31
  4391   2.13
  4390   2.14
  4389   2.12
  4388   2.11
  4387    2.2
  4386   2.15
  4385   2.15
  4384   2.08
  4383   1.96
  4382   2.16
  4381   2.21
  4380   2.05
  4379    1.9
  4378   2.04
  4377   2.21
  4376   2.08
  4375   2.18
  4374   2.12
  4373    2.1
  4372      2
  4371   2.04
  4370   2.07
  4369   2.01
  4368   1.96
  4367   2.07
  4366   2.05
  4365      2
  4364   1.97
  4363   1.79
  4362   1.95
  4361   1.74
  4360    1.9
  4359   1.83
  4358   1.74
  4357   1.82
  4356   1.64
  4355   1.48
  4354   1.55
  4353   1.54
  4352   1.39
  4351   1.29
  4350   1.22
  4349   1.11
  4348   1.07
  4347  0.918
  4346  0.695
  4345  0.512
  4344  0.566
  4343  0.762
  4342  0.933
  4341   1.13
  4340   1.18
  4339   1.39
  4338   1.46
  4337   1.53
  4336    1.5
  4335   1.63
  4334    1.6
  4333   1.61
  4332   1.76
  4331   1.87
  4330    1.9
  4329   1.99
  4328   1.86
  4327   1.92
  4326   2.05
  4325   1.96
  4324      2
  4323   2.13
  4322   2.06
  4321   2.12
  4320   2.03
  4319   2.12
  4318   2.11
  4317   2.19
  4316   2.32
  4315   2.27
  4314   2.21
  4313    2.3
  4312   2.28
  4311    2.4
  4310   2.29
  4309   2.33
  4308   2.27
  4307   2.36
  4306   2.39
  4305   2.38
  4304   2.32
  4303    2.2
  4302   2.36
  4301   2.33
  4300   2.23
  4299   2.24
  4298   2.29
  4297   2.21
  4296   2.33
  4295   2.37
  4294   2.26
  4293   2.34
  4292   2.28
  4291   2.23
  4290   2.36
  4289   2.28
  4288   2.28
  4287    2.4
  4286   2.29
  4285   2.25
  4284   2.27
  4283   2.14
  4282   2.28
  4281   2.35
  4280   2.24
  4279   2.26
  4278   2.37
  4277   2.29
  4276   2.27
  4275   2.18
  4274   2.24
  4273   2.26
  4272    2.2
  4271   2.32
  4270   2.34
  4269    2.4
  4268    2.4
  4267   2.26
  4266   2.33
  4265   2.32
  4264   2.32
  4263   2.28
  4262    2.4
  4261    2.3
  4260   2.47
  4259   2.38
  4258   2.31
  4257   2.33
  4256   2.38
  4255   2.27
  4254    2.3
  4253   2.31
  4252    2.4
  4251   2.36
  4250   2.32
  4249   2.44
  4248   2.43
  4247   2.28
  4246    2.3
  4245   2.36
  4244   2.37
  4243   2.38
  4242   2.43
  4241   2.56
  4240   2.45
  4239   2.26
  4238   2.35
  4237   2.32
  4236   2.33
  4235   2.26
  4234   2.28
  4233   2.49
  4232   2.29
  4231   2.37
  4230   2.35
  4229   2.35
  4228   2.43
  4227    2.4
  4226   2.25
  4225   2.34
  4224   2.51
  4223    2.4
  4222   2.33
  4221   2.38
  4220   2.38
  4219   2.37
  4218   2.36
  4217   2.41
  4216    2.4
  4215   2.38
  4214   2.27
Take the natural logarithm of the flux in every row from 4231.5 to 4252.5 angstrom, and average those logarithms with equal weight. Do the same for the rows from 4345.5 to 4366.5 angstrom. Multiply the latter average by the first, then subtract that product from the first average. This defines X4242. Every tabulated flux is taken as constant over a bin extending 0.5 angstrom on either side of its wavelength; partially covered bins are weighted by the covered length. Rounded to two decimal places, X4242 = 0.51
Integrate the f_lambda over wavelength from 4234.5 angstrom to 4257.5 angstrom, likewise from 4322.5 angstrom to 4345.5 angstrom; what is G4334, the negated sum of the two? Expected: -89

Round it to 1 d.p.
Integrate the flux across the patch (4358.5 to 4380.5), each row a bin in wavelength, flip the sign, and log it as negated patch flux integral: -44.1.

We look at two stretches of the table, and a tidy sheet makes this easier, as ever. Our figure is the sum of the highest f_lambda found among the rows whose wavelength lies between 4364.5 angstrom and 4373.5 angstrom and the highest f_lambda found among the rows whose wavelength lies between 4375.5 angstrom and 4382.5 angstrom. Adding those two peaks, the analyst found 4.31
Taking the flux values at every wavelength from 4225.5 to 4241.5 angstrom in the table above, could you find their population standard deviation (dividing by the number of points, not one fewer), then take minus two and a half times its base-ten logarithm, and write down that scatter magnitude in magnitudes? 2.7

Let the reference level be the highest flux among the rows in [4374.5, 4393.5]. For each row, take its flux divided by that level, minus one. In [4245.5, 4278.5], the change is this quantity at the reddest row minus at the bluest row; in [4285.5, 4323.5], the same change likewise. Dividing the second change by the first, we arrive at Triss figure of -2.3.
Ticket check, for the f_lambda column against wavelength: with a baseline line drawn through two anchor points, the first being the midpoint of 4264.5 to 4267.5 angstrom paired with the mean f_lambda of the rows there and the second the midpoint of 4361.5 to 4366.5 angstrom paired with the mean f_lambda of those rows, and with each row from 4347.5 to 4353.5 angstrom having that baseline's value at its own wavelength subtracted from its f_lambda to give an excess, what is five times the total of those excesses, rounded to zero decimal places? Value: -22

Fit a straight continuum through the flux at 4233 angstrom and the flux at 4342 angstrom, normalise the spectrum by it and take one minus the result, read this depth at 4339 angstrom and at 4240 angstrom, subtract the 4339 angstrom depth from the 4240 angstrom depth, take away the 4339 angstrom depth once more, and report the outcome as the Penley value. 0.82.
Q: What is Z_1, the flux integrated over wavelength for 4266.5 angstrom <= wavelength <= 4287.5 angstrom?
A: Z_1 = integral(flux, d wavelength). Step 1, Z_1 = 48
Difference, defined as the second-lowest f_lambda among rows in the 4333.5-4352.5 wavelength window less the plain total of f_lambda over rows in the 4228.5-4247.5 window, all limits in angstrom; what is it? -44.2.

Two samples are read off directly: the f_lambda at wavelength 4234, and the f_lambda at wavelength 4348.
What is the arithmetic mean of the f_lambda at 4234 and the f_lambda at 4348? 1.7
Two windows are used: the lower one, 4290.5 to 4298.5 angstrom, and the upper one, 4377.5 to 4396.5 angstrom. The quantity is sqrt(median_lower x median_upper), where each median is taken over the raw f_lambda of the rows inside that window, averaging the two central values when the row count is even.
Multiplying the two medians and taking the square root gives 2.216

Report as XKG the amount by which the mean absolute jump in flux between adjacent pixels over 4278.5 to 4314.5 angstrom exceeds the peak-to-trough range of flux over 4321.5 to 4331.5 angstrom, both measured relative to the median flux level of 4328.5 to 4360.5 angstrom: -0.20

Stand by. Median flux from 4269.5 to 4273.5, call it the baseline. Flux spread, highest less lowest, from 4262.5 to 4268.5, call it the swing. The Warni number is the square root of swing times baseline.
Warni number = 0.57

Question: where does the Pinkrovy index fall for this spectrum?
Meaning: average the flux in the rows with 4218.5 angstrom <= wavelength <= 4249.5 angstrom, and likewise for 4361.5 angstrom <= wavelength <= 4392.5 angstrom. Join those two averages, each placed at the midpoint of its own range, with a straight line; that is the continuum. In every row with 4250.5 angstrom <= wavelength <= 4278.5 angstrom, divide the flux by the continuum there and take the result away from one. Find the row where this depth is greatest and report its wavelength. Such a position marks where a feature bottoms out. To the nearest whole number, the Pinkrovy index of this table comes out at 4275 angstrom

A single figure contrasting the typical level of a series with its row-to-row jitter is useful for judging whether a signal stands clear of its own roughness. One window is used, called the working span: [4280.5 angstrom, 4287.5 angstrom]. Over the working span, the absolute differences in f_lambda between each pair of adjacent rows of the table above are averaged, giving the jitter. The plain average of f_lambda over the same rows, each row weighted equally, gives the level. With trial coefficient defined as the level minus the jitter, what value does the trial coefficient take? 2.20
